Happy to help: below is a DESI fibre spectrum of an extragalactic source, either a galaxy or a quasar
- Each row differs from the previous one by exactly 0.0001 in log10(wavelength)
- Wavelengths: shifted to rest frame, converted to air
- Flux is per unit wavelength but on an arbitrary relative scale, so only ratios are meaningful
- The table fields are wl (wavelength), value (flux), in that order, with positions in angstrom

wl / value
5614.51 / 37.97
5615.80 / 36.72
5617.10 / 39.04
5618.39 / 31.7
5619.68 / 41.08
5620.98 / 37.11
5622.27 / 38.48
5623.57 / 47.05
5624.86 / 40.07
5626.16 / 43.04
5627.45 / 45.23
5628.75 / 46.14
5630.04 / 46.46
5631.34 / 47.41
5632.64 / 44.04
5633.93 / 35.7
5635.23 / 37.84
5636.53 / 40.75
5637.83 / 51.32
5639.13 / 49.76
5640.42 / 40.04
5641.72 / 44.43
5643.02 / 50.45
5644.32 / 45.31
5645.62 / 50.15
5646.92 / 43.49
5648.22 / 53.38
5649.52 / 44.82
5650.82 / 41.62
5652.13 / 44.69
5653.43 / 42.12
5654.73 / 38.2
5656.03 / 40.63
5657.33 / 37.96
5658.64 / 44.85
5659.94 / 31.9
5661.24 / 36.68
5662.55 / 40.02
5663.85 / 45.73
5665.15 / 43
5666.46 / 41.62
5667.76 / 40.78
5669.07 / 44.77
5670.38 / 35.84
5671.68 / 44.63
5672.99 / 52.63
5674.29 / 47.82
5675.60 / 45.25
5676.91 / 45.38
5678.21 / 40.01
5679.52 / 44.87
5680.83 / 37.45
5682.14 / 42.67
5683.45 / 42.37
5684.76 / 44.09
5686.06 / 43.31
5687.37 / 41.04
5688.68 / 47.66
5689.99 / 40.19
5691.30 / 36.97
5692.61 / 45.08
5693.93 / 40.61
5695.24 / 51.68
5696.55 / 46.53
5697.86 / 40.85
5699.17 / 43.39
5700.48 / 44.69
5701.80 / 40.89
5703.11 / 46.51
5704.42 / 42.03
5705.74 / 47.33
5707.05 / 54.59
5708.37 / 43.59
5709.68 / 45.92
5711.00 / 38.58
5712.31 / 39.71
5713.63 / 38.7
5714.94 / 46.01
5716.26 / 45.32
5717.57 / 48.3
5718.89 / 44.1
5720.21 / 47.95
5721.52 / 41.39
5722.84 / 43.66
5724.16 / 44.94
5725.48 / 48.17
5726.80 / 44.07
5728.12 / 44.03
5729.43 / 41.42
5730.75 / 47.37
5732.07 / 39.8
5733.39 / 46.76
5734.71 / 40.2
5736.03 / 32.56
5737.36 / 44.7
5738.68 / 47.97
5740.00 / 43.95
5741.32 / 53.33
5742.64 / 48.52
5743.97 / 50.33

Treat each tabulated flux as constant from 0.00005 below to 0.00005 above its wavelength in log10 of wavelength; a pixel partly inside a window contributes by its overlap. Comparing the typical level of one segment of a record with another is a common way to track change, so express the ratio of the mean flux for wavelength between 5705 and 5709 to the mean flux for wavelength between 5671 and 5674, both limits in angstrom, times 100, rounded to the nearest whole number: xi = 100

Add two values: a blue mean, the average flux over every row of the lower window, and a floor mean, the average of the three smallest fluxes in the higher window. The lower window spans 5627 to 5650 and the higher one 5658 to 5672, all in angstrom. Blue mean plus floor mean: 80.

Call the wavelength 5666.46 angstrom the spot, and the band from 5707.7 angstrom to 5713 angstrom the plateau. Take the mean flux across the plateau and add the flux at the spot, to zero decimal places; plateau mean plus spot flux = 84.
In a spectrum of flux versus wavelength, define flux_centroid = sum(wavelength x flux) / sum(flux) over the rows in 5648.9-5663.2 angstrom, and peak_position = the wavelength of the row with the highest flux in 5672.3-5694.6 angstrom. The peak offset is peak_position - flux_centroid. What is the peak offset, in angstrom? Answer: 17.2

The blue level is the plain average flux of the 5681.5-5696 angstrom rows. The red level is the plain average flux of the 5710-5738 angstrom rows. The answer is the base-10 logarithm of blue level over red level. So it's 0.000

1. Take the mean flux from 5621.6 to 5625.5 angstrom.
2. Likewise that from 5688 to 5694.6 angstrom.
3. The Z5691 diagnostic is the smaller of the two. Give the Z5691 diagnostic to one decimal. 41.9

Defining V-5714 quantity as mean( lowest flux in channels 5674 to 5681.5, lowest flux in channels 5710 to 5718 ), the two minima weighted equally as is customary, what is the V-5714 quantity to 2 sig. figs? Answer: 38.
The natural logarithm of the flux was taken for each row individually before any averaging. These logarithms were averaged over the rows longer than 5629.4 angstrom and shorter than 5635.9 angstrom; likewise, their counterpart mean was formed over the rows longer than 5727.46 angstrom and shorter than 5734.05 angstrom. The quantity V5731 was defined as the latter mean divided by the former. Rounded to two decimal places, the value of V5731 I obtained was 1.01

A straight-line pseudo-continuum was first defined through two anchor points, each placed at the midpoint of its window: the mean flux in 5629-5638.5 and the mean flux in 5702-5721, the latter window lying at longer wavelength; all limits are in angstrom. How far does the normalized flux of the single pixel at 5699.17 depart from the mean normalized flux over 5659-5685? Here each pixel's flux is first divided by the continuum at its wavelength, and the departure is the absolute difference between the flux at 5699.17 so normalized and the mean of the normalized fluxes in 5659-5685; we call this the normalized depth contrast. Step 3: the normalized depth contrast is 0.01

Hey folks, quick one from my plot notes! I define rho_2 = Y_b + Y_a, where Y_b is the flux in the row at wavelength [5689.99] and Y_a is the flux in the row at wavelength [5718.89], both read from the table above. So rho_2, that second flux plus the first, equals 84.3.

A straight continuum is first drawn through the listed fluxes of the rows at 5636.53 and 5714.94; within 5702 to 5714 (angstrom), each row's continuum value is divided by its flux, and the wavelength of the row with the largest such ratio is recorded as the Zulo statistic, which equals 5713.63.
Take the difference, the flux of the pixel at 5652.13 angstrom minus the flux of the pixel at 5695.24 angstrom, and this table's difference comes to -7.0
